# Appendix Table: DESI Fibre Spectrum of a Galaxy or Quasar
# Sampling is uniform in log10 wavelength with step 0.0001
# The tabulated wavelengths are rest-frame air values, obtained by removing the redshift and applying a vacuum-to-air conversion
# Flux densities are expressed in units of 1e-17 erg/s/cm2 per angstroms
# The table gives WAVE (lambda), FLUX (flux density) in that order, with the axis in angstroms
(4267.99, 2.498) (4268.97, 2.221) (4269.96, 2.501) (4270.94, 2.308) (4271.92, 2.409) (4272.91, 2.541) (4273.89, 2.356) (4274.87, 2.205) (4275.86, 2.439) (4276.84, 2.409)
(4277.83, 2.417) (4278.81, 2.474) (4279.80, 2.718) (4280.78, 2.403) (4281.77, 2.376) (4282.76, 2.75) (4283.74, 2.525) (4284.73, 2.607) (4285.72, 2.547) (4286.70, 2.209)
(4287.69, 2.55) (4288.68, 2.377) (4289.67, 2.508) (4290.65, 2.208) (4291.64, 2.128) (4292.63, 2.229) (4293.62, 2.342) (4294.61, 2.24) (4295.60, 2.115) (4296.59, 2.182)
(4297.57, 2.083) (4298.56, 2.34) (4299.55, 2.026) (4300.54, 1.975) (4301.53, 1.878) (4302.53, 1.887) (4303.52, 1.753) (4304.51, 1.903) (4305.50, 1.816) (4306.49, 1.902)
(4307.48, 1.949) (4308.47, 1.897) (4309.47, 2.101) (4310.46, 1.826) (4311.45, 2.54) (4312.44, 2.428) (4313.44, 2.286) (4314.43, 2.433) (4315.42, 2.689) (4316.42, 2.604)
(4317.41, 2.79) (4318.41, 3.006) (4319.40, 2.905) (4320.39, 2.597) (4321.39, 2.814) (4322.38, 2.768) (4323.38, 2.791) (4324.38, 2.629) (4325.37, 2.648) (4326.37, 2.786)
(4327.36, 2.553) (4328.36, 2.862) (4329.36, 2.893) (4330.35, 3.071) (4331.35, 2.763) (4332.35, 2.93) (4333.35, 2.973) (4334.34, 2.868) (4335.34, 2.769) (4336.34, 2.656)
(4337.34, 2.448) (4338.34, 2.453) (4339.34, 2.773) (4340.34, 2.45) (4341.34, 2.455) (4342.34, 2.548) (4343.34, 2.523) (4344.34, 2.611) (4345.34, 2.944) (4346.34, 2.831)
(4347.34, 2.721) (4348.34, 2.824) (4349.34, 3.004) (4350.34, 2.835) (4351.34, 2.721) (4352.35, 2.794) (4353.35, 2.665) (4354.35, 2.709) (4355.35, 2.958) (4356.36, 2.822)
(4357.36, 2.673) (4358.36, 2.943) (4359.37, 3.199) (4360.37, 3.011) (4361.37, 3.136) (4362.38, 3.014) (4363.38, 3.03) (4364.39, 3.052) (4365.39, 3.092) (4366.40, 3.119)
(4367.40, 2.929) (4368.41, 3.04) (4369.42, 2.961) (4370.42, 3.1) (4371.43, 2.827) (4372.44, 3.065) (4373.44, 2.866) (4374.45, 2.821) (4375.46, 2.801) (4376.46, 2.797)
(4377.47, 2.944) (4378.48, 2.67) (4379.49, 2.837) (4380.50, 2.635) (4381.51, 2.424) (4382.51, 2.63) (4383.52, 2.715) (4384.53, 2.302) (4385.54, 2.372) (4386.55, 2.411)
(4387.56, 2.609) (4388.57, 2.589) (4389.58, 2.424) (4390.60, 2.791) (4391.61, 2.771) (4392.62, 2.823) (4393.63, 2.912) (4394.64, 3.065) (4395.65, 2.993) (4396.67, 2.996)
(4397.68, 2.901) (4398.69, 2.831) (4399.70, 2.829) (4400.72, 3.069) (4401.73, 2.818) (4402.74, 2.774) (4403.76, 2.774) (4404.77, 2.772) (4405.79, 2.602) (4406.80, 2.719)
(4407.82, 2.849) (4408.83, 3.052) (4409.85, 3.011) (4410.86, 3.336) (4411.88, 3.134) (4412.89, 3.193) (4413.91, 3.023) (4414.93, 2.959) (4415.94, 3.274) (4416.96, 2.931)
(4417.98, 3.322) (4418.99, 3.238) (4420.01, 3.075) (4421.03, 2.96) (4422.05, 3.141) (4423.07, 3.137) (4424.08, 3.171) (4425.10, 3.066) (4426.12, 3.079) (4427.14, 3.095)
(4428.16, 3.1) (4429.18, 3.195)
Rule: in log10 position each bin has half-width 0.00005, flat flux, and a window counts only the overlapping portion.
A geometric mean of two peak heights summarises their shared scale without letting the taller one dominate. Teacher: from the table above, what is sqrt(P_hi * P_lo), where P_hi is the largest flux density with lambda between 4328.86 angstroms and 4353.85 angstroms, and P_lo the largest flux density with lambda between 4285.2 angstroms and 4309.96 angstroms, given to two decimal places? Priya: 2.80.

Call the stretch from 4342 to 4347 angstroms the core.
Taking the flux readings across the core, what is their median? 2.61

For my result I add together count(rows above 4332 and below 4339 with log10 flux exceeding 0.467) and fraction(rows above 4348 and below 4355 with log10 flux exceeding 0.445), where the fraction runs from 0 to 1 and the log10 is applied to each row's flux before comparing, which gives 1.6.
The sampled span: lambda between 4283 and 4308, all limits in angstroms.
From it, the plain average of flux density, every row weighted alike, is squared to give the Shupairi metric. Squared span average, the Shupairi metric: 4.7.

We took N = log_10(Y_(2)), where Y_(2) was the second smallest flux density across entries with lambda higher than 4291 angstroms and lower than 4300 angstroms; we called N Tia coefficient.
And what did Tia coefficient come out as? 0.32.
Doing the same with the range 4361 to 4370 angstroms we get 0.47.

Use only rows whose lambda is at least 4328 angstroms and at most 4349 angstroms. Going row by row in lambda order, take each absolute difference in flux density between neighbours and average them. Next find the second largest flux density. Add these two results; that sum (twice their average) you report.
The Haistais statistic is 3.11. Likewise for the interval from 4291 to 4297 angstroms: 2.34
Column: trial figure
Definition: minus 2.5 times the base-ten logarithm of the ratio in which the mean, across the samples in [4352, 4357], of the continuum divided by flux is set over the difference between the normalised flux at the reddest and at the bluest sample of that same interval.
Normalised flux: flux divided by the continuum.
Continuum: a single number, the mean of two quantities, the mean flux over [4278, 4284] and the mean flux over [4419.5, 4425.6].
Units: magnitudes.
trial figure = -5.0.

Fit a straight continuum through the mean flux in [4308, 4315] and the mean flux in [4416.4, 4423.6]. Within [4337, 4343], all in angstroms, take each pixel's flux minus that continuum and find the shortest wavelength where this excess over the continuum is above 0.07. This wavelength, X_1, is 4339.34 angstroms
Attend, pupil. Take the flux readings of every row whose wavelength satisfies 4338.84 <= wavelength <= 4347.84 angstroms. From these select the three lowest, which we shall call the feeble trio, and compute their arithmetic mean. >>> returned 2.48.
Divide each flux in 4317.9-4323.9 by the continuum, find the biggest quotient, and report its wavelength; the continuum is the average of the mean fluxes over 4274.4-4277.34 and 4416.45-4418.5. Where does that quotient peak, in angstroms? 4318.41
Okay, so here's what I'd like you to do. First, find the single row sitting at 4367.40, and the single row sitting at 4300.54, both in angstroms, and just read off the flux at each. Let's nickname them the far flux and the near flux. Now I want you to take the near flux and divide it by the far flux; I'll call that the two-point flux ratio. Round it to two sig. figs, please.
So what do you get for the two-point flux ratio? 0.67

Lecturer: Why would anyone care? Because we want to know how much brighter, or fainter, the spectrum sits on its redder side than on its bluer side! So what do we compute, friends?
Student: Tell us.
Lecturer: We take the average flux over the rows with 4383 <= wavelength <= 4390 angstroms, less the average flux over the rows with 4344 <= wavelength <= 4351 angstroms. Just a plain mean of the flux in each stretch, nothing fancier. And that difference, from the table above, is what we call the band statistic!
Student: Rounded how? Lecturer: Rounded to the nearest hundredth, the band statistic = -0.34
